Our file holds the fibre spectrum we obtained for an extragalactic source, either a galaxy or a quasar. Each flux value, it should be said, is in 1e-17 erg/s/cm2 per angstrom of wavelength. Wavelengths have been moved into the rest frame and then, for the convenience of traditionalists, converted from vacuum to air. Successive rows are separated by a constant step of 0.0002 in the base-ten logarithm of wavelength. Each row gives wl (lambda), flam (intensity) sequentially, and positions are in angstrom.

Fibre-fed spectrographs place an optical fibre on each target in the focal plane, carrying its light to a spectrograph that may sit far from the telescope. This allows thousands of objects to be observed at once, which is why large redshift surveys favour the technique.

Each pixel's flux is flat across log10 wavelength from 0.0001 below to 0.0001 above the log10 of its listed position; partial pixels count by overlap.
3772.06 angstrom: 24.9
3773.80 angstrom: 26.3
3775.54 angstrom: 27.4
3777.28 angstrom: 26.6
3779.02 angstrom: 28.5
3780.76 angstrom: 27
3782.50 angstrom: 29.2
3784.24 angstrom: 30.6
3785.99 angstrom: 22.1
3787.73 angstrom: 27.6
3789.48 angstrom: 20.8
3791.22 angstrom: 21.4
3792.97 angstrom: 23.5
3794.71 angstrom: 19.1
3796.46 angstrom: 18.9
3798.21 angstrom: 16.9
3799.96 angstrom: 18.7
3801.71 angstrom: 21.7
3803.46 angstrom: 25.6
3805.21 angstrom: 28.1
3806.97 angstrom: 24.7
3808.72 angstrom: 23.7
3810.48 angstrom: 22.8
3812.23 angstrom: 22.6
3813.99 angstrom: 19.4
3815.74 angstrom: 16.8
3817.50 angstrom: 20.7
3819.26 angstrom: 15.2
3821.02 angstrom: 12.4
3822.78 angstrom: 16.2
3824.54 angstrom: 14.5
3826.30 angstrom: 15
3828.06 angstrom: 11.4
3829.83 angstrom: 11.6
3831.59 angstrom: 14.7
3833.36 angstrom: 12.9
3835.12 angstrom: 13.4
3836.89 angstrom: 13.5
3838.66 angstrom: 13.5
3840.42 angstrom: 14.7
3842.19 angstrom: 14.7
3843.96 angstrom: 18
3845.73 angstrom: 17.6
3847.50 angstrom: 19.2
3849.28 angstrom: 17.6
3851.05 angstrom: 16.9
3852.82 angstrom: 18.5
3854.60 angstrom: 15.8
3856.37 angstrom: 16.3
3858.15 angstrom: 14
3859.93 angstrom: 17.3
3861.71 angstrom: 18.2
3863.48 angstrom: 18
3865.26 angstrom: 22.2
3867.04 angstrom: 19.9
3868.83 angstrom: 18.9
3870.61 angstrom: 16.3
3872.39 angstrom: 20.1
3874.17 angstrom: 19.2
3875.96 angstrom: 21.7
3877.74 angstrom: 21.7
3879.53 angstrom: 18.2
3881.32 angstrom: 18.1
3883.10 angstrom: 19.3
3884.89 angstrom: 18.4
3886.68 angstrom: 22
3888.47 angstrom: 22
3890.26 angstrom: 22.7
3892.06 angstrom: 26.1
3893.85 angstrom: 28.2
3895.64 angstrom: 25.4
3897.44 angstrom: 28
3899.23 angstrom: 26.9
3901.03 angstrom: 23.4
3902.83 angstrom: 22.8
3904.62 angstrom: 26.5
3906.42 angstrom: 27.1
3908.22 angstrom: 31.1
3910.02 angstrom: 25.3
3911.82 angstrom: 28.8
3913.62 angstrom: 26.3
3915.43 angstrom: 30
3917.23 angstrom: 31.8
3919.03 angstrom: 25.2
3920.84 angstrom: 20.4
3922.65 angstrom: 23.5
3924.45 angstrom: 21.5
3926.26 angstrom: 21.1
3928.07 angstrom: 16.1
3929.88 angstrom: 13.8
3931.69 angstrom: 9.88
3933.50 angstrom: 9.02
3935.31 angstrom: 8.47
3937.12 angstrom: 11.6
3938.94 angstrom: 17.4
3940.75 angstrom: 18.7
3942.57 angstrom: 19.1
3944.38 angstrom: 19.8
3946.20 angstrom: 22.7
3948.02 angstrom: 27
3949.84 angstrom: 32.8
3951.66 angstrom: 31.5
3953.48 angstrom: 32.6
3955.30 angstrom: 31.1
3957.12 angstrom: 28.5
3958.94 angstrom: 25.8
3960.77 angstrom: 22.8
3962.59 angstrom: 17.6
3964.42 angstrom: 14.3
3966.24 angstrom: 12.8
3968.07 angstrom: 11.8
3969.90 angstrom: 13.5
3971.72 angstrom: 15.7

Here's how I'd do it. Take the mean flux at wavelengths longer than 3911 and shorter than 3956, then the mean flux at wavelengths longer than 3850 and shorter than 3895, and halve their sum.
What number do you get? 20.8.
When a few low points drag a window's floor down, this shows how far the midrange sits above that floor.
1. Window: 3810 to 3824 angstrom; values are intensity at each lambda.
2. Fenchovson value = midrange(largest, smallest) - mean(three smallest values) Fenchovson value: 3.0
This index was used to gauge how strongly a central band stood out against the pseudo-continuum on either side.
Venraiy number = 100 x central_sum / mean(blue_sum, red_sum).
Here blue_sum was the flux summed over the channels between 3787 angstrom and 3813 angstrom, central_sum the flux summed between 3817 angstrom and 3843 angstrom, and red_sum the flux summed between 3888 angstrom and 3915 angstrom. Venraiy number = 59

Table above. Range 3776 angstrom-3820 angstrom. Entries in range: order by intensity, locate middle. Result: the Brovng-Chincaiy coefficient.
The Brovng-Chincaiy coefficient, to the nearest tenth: 22.6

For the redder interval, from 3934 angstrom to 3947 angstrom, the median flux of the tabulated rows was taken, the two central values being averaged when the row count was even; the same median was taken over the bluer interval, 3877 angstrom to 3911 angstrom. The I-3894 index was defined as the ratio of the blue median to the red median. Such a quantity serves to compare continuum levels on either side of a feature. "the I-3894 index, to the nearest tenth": 1.3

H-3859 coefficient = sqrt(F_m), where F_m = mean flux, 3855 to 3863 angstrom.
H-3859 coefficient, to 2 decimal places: 4.06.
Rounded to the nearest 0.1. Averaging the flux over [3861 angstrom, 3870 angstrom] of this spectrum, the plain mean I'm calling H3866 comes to 19.4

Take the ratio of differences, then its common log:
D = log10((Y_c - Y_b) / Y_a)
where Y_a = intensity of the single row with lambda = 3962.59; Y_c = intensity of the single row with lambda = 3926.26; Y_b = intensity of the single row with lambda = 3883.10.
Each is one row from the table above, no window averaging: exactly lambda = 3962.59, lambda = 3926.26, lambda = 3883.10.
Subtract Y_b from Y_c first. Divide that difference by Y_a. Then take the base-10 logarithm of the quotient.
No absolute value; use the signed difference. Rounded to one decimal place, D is -1.0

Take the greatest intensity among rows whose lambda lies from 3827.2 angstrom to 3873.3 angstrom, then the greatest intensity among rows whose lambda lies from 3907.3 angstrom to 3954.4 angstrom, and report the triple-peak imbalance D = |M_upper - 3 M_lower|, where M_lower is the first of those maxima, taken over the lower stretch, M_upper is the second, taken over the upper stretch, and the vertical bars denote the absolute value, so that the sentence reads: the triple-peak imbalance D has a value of 34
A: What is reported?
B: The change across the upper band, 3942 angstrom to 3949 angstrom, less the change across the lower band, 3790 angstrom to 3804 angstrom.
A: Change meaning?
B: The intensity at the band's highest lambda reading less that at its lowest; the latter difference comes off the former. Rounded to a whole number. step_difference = 4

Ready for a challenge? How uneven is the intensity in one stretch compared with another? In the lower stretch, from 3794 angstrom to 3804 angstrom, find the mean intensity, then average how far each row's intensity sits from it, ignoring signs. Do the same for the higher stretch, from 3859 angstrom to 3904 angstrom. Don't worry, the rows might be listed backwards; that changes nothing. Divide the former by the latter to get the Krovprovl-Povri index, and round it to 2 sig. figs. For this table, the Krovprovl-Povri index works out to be 0.84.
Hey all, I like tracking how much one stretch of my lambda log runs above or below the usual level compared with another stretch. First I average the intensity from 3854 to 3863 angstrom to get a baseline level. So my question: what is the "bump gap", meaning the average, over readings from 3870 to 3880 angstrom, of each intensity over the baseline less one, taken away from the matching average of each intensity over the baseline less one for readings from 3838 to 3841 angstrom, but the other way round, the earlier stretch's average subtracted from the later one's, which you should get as 0.3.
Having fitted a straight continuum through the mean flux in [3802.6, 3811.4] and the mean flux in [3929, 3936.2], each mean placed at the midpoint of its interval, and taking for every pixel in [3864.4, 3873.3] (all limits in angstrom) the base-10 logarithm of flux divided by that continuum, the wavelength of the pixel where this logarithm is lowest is 3870.61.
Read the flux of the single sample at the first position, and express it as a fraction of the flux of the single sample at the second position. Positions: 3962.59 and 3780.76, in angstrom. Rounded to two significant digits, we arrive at 0.65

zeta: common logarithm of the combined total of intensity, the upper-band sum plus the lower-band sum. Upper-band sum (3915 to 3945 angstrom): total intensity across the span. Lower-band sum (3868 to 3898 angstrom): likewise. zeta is 2.83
